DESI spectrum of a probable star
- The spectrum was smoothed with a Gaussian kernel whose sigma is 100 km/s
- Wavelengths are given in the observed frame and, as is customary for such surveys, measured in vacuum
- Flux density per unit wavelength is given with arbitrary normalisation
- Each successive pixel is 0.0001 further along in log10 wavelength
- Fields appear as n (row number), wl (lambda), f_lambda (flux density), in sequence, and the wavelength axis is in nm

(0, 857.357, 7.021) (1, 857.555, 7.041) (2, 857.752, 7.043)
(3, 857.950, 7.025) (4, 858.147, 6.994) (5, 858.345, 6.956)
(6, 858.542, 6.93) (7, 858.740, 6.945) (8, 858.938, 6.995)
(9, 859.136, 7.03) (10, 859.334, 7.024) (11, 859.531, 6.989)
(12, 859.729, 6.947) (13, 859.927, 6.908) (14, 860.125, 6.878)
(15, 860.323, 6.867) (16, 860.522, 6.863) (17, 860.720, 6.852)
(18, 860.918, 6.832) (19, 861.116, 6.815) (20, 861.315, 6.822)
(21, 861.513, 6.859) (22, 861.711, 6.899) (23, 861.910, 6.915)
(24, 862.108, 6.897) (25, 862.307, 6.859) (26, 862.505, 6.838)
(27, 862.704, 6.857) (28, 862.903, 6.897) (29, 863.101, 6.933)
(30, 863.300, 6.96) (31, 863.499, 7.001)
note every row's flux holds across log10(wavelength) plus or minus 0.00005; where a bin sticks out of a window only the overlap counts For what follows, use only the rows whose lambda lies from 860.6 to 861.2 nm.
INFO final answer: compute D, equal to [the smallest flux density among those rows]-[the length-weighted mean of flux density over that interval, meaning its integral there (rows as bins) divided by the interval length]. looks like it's -0.027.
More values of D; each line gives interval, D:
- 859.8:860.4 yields -0.022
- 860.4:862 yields -0.039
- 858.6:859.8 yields -0.042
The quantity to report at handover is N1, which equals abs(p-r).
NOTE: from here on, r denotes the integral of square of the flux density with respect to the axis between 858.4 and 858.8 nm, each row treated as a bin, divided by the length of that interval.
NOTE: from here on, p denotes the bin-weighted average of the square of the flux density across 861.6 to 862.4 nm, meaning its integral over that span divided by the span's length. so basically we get 0.7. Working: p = 47.5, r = 48.2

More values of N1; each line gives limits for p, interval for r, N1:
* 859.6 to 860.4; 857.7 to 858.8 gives 1.1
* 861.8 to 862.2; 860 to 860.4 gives 0.4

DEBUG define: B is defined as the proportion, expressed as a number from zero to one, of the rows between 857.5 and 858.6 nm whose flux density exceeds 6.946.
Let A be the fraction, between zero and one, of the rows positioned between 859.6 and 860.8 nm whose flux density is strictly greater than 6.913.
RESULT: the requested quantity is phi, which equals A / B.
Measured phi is 0.20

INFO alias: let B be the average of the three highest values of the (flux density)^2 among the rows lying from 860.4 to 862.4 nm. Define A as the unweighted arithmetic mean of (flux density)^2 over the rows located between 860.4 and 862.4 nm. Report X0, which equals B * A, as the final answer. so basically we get 2244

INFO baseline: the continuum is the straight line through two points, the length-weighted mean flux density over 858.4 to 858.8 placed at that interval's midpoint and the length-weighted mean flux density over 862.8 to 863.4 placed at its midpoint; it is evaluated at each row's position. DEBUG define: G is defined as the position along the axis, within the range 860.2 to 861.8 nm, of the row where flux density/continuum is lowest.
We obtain 861.116 nm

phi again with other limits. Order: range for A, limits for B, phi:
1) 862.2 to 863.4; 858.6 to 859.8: 0.40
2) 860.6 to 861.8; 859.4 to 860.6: 0.00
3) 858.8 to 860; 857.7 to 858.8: 1.25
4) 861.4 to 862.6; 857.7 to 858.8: 0.25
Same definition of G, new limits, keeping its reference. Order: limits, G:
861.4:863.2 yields 862.505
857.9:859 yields 858.542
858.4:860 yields 859.927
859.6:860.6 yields 860.522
